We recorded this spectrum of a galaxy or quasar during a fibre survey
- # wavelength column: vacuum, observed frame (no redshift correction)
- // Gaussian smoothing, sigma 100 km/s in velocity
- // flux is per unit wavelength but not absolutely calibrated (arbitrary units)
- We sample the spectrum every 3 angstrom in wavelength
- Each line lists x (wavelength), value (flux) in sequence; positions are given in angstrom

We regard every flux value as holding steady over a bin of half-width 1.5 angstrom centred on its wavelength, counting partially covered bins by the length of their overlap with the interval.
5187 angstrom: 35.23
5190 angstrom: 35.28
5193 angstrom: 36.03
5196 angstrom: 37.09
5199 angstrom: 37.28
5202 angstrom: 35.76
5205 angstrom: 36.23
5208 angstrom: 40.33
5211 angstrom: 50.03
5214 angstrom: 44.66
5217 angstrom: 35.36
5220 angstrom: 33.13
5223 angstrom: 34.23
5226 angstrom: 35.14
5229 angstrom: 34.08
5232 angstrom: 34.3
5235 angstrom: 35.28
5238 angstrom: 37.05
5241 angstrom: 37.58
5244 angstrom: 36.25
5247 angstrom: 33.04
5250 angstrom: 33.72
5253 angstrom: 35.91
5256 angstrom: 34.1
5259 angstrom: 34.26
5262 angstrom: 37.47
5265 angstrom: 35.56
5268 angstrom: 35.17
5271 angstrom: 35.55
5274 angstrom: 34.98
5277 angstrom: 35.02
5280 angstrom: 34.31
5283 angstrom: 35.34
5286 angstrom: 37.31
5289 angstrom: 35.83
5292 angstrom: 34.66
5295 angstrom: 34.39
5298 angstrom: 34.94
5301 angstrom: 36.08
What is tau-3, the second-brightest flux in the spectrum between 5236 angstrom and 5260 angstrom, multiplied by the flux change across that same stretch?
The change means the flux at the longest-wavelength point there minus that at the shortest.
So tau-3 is -103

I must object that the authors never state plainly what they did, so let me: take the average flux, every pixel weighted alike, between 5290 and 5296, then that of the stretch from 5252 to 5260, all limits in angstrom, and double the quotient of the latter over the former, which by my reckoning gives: 2.0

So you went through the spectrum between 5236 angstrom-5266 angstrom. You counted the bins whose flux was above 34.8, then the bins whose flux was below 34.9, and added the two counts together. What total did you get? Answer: 10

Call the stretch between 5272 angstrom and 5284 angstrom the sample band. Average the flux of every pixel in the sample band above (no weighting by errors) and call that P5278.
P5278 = 34.9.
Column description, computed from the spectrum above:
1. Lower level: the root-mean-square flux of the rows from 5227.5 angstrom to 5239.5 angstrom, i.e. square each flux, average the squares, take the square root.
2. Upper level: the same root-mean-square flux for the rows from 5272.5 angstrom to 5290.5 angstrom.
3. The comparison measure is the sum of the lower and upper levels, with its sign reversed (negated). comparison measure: -70.7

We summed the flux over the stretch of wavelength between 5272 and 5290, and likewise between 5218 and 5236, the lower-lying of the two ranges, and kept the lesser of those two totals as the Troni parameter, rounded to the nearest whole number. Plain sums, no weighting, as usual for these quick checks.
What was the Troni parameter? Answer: 206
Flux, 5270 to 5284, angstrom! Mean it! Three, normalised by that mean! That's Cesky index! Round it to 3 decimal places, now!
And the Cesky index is 0.086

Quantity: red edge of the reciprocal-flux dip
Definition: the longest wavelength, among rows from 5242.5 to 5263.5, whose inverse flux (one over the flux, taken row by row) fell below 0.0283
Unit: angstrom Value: 5262 angstrom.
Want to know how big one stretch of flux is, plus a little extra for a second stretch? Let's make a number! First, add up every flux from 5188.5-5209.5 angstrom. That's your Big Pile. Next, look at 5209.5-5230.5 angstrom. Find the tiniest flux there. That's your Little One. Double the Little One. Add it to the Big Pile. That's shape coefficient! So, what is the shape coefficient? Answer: 324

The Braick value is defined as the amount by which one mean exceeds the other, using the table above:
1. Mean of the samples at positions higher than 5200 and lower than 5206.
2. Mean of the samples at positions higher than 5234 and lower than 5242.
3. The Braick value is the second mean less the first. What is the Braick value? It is 0.6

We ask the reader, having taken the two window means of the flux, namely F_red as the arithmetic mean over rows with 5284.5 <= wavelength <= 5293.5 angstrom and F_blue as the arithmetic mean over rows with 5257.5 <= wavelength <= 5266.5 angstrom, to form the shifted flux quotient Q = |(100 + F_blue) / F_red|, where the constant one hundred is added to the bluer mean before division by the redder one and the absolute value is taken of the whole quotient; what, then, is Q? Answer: 3.78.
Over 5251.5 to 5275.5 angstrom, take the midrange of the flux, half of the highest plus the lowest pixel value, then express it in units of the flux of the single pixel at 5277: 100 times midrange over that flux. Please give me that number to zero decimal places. 102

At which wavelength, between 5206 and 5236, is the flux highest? 5211 angstrom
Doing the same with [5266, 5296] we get 5286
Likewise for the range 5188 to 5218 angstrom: 5211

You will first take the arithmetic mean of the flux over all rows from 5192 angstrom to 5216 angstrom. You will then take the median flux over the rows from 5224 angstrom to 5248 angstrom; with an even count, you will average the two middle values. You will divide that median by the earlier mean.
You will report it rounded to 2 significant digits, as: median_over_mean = 0.89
